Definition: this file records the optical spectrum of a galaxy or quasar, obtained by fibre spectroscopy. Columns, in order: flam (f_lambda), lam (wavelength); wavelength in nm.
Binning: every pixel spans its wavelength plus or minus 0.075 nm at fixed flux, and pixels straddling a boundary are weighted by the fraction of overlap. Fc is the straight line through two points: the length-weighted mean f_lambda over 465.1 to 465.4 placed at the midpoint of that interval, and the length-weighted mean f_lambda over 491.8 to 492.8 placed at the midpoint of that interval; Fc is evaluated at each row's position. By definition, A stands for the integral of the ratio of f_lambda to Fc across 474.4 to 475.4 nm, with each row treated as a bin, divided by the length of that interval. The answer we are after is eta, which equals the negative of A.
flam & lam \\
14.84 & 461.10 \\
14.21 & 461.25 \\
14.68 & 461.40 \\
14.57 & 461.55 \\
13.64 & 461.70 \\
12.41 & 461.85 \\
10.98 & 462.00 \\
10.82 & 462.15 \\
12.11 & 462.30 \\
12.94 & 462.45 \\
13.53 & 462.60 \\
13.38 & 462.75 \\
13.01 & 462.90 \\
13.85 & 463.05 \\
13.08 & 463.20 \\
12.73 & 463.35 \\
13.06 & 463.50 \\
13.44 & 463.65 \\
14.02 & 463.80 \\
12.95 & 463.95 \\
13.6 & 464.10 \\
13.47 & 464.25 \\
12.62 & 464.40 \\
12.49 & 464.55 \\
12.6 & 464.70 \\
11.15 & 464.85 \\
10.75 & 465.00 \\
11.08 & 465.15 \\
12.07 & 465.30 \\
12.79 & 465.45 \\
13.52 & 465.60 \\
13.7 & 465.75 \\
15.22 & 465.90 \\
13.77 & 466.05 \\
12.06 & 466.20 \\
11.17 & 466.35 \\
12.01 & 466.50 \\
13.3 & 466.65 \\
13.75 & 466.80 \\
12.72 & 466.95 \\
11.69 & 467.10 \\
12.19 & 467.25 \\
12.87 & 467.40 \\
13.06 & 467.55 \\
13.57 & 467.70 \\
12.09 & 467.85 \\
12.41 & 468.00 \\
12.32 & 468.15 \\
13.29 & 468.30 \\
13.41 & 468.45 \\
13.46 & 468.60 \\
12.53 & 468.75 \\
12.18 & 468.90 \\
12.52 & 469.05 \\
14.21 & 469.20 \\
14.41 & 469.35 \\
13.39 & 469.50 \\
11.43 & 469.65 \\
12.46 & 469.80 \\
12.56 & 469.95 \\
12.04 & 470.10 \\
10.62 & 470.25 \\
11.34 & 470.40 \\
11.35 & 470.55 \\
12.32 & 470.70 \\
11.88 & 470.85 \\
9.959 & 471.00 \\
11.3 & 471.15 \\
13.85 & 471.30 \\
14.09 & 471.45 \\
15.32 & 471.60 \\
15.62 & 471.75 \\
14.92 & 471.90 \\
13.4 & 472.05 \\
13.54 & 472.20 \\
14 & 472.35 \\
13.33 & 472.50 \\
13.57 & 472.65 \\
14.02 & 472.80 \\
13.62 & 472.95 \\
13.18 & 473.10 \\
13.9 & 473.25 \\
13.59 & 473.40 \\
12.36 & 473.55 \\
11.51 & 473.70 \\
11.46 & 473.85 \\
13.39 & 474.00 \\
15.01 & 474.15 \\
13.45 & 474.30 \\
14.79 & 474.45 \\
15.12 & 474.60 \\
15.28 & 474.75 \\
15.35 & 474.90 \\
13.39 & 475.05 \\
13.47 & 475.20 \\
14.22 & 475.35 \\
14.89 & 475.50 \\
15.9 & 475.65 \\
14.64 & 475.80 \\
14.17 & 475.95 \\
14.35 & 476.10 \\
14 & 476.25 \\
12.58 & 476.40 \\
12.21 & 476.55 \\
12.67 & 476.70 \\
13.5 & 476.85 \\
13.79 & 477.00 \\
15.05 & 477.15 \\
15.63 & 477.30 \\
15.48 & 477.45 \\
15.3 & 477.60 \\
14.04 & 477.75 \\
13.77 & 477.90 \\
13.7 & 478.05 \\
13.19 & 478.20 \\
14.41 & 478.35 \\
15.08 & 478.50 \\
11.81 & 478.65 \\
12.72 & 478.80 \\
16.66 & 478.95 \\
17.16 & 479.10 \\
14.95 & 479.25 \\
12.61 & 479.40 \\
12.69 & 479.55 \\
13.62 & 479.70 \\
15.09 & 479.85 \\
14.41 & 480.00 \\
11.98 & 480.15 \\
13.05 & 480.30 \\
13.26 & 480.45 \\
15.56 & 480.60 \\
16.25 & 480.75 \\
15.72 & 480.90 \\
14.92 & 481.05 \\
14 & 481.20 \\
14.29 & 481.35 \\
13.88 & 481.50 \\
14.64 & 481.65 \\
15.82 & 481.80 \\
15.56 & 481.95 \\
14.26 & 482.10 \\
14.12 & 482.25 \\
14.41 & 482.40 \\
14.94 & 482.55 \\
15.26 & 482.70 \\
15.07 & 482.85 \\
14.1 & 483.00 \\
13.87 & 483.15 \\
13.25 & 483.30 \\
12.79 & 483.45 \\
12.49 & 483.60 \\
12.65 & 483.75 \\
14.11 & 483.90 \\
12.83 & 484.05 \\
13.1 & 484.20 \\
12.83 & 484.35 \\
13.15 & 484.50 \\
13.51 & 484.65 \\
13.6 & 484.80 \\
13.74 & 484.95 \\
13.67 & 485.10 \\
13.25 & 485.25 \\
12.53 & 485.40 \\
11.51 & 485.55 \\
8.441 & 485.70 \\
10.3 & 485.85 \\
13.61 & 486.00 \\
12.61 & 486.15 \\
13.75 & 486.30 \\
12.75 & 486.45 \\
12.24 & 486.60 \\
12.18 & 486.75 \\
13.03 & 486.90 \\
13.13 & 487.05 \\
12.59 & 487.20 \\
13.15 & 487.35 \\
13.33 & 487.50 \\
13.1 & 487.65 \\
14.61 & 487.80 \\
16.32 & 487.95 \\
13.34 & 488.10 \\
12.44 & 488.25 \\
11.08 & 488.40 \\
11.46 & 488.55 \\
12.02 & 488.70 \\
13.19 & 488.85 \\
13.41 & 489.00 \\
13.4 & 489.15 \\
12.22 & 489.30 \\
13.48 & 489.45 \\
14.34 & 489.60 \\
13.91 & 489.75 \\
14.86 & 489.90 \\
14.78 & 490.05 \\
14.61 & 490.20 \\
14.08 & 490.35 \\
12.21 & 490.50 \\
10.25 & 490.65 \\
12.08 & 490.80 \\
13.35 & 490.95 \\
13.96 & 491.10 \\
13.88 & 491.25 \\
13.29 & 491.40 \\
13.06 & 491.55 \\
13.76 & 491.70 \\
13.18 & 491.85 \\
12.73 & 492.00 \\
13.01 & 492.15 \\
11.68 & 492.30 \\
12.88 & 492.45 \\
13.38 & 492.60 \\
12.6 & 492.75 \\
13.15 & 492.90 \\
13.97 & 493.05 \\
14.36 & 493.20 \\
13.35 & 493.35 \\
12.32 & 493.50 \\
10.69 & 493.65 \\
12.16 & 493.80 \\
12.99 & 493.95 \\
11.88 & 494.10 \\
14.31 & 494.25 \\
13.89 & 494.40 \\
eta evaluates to -1.20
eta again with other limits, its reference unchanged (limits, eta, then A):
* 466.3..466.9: -1.07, 1.07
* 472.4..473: -1.14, 1.14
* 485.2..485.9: -0.89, 0.89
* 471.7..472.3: -1.19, 1.19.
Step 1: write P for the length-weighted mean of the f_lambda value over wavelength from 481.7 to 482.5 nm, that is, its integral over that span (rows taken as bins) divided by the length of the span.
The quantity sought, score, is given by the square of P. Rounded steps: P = 14.8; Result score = 220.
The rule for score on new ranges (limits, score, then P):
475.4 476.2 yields 217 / 14.7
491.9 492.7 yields 162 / 12.7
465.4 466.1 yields 191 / 13.8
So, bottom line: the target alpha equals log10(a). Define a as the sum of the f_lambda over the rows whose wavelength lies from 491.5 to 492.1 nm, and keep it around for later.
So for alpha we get 1.72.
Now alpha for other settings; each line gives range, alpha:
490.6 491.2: 1.70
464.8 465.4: 1.65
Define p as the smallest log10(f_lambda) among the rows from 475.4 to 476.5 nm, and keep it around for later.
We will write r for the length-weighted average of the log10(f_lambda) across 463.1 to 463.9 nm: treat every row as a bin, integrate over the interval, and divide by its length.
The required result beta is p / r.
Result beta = 0.98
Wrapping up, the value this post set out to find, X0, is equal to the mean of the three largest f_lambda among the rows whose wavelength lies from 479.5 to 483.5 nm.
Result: 15.9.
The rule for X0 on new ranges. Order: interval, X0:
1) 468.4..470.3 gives 14.0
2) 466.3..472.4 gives 15.3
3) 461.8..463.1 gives 13.6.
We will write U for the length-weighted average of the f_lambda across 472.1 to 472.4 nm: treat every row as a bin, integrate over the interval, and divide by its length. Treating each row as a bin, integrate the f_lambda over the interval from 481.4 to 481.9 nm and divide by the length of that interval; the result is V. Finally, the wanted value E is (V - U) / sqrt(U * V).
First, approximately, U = 13.7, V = 14.8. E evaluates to 0.08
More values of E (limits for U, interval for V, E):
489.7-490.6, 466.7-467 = -0.05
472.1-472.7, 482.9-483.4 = 0.01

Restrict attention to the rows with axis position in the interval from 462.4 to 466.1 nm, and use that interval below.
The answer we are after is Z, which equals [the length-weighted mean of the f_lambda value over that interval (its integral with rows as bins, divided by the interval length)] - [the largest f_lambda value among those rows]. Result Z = -2.2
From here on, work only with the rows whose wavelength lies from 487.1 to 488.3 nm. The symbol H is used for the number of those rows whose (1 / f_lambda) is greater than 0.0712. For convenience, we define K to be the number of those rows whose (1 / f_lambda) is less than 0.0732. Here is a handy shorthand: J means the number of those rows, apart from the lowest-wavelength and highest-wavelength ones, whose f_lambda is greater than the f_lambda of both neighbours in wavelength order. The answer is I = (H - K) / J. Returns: 2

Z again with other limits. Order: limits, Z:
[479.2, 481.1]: -2.1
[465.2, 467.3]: -2.4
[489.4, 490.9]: -1.4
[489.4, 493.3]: -1.5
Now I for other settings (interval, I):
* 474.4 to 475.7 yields -5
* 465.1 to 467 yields 4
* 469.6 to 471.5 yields 5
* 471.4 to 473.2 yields 1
